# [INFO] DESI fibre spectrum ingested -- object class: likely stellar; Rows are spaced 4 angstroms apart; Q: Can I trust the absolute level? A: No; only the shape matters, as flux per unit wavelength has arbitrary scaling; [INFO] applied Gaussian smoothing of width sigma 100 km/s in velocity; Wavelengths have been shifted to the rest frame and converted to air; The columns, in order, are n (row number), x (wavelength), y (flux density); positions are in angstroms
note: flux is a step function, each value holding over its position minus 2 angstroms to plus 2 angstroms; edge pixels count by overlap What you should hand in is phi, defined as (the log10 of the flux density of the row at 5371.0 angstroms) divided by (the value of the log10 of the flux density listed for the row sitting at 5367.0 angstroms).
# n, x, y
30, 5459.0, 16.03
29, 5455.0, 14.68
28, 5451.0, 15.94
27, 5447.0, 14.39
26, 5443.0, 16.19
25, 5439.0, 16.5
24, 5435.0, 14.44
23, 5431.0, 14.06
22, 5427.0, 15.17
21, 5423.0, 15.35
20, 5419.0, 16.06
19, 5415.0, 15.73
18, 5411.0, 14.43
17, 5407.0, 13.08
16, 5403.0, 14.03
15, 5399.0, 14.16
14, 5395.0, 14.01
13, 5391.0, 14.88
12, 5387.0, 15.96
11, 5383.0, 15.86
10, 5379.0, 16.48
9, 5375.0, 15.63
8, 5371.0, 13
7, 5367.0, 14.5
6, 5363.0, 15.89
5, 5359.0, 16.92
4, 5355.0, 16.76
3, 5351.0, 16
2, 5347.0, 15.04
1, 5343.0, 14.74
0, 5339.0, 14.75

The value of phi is 0.96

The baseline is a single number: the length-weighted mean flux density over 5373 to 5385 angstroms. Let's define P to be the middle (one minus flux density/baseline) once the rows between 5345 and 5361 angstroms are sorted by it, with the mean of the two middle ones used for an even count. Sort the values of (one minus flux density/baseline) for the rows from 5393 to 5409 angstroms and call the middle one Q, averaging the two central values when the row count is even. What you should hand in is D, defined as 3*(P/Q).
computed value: -0.6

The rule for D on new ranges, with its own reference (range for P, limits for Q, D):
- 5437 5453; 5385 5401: -0.2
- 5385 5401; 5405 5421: 4.8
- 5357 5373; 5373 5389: 29.8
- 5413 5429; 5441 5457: 2.0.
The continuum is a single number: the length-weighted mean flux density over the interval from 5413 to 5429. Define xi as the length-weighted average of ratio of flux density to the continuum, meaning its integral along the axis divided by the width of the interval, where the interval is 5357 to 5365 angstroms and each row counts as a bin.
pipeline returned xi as 1.05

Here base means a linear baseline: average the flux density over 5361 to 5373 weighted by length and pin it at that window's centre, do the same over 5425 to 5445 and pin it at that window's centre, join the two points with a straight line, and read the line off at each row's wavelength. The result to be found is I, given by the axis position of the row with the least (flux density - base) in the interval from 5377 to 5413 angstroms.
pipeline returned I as 5407.0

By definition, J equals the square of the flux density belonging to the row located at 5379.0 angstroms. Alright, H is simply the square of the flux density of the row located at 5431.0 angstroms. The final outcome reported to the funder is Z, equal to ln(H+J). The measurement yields 6.15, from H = 198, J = 272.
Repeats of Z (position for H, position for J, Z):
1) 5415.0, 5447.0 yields 6.12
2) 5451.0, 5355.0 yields 6.28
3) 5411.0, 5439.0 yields 6.17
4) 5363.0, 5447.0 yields 6.13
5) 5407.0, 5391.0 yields 5.97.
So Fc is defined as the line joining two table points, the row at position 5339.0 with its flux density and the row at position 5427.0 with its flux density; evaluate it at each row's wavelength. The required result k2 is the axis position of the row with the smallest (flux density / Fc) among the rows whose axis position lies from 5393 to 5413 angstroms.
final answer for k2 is 5407.0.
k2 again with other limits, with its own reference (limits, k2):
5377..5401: 5395.0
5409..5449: 5431.0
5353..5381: 5371.0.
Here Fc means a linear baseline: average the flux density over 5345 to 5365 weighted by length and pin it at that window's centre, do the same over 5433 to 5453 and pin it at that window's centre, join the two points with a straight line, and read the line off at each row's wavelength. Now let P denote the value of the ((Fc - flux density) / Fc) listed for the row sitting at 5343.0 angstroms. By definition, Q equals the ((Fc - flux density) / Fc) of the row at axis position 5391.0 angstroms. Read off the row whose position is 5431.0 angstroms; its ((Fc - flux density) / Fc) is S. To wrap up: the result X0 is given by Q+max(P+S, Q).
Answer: 0.25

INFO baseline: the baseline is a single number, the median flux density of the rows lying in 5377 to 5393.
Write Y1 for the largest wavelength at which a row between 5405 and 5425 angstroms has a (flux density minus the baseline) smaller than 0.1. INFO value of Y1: 5423.0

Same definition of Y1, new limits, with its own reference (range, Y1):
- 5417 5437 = 5435.0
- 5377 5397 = 5395.0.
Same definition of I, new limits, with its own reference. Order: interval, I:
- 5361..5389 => 5371.0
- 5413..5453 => 5431.0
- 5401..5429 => 5407.0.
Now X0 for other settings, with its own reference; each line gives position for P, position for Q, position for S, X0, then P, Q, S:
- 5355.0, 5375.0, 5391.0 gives 0.04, -0.04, 0.02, 0.062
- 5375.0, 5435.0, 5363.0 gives 0.14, 0.02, 0.07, 0.011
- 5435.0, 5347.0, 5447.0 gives 0.21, 0.07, 0.07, 0.069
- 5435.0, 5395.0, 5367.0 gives 0.28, 0.07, 0.12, 0.096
